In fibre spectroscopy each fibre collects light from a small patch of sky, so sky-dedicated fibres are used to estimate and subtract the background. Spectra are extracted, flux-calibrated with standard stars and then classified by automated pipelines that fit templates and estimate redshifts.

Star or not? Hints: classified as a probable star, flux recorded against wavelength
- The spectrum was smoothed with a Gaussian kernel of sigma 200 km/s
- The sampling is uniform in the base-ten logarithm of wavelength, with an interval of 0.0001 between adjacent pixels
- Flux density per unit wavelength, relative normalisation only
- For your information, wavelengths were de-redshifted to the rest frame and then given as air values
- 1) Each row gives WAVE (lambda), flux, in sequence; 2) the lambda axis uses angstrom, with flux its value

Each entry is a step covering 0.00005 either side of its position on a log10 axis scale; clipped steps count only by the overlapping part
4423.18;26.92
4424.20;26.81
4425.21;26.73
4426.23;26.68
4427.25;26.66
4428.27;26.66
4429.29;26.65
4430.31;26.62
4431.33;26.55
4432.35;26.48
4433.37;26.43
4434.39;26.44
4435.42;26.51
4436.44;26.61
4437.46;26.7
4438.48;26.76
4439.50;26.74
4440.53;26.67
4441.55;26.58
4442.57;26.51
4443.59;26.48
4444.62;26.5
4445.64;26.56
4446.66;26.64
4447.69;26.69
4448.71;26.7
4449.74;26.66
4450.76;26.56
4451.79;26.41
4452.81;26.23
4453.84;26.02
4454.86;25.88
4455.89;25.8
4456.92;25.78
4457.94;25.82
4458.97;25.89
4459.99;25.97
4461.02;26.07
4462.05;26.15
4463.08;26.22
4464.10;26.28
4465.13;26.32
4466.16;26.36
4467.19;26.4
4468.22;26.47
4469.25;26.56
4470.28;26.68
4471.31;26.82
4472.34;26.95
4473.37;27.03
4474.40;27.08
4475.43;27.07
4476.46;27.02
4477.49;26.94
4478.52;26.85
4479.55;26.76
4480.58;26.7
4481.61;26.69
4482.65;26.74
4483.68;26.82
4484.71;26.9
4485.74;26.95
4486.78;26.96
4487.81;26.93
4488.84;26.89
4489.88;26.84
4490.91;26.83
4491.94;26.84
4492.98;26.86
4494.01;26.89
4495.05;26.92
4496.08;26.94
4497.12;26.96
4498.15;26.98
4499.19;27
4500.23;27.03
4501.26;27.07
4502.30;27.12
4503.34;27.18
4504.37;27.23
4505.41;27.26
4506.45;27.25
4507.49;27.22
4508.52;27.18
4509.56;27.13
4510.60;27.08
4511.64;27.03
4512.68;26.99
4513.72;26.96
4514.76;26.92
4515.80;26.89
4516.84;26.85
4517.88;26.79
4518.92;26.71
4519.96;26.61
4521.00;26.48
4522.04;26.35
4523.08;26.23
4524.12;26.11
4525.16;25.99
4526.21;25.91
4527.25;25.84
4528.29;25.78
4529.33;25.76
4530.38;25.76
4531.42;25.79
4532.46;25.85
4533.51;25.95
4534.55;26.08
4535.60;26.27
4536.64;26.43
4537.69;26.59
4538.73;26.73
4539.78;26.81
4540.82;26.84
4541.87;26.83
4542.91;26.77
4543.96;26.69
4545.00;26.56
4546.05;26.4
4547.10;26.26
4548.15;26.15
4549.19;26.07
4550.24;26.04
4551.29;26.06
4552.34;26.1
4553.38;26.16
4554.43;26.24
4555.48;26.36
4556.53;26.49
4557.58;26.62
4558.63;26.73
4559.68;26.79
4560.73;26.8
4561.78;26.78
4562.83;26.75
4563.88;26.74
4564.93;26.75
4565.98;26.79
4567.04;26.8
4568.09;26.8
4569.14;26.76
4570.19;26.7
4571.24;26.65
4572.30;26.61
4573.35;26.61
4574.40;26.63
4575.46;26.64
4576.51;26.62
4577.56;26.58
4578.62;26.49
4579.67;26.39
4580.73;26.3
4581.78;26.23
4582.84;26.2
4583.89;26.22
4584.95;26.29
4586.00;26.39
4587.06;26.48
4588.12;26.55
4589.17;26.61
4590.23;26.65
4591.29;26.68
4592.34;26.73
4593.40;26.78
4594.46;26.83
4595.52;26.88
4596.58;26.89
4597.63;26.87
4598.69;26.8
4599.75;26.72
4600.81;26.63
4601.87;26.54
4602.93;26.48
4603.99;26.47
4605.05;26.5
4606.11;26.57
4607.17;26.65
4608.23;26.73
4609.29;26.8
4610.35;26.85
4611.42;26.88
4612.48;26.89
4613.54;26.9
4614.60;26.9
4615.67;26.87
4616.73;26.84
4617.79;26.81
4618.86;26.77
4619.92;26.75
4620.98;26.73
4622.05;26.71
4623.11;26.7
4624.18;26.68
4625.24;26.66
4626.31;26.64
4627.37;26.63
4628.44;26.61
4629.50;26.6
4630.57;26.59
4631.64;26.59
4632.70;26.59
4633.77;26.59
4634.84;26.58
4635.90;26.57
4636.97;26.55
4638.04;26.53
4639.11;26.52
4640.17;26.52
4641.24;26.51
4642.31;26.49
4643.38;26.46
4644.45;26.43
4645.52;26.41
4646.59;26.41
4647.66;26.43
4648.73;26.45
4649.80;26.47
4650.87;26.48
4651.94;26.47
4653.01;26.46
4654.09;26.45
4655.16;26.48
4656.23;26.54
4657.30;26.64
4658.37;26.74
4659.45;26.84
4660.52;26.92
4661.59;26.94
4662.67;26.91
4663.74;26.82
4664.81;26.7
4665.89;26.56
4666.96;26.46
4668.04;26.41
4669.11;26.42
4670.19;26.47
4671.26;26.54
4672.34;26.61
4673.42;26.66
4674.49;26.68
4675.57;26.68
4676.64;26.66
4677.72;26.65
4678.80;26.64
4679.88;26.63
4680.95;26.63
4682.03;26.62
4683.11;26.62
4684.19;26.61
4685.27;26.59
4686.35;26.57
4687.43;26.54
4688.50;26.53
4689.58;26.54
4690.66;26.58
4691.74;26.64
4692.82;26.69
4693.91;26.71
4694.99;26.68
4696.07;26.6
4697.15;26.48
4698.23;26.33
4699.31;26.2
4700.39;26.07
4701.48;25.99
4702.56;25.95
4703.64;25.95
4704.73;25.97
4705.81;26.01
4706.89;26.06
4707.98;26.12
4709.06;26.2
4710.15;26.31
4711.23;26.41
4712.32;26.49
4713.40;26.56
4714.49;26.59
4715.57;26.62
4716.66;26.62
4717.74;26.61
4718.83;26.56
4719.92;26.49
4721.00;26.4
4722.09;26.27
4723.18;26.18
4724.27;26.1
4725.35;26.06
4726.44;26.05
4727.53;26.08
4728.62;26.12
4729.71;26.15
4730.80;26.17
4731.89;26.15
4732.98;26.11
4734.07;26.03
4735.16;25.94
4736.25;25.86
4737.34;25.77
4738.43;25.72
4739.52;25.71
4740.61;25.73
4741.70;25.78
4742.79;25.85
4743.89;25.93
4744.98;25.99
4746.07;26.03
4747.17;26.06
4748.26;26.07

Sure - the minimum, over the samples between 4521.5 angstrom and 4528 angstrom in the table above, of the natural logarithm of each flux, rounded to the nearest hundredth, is 3.25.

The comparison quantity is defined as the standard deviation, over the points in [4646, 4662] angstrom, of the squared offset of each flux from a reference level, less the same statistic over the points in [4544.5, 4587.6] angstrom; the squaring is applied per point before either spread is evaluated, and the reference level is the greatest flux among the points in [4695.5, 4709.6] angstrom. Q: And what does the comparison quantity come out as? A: -0.06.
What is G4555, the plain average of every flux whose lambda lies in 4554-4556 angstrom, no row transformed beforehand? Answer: 26.3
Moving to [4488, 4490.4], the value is 26.9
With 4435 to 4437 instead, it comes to 26.6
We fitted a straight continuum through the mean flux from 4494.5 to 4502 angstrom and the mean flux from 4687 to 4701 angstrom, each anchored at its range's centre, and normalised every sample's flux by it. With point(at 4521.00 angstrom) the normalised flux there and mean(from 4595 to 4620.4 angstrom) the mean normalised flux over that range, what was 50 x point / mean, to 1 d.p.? 49.1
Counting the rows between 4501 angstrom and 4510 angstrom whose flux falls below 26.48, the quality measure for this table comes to 0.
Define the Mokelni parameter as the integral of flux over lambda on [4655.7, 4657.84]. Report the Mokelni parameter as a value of 57.0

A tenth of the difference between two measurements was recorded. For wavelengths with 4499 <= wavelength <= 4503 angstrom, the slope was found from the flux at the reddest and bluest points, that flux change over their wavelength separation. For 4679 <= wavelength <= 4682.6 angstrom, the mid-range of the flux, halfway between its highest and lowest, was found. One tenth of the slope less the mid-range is -2.66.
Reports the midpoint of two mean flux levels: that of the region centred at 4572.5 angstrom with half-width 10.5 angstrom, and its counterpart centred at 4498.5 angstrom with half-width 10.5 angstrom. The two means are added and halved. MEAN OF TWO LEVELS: 26.8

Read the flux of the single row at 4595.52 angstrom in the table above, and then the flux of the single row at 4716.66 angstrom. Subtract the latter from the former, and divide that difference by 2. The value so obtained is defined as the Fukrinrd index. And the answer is 0.13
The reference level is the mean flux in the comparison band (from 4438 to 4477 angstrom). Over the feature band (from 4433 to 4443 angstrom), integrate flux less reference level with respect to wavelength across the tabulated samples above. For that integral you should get 1.4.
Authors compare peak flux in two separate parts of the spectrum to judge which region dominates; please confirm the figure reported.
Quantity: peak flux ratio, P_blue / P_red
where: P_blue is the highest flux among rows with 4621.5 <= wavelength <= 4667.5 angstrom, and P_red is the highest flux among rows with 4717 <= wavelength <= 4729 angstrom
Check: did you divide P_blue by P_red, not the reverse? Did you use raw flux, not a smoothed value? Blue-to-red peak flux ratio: 1.012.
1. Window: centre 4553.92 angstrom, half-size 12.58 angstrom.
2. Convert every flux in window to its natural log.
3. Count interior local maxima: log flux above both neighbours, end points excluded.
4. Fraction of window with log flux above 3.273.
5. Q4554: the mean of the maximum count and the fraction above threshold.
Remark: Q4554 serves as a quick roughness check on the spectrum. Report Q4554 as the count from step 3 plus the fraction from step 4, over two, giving 0.81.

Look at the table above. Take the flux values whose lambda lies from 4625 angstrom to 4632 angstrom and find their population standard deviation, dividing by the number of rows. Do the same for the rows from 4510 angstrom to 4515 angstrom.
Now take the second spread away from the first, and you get -0.030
